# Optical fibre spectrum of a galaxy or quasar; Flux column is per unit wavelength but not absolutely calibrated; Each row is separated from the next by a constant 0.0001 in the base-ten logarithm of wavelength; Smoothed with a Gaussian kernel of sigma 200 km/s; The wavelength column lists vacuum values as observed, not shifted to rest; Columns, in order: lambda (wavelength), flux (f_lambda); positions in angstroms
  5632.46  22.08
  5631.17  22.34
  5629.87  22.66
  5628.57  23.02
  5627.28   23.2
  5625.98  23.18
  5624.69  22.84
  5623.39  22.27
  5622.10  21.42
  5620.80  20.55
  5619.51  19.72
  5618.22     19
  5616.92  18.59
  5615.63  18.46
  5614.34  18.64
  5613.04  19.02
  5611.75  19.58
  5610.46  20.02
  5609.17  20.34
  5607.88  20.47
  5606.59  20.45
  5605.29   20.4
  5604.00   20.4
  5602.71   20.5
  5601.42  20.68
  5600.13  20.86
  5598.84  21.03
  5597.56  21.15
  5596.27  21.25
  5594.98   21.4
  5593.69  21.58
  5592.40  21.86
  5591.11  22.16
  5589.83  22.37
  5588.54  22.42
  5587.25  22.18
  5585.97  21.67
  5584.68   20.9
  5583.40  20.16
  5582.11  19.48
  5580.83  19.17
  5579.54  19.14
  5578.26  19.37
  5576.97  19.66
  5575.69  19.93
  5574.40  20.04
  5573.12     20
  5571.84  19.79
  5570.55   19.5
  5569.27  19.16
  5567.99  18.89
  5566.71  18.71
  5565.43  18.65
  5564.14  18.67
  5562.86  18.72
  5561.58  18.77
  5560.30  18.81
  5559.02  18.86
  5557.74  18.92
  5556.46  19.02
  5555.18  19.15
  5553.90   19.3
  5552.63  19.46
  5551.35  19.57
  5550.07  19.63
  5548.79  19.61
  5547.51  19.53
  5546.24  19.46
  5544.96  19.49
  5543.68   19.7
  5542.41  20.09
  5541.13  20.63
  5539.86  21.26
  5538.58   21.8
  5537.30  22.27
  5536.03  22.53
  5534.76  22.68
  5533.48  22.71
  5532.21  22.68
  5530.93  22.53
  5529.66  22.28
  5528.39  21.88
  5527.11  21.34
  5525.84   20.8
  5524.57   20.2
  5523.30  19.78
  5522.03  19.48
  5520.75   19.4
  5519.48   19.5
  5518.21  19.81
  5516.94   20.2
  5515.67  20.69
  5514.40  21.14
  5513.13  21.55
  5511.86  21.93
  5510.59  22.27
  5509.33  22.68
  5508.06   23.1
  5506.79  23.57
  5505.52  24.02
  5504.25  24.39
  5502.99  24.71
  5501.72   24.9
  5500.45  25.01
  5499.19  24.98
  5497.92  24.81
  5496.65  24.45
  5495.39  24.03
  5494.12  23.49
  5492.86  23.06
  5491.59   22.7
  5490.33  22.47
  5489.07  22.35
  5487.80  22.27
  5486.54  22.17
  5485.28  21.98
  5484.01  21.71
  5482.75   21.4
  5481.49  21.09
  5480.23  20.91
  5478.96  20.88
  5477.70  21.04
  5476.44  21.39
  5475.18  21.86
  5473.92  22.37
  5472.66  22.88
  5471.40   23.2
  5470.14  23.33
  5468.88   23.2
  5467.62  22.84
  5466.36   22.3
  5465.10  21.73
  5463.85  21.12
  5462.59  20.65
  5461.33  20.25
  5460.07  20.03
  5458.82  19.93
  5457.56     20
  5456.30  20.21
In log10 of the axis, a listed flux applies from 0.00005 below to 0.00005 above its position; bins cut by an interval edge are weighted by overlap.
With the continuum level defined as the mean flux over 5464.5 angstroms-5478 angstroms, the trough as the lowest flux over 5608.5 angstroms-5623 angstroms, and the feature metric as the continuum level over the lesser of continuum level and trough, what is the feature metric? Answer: 1.21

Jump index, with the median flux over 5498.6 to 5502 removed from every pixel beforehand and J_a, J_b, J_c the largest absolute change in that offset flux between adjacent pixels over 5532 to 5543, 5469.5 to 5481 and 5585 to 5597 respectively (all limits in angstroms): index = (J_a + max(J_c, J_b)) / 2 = 0.57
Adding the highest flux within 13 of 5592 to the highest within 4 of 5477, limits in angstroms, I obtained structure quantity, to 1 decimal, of 44.8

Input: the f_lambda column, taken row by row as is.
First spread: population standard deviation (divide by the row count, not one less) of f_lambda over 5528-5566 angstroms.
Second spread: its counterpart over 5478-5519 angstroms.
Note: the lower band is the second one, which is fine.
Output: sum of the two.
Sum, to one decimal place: 3.0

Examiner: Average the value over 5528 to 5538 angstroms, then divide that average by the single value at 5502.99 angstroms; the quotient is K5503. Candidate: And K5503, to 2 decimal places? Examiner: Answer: 0.91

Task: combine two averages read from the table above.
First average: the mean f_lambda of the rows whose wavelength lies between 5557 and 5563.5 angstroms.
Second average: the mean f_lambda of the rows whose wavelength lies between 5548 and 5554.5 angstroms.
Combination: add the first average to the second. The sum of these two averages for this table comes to 38.3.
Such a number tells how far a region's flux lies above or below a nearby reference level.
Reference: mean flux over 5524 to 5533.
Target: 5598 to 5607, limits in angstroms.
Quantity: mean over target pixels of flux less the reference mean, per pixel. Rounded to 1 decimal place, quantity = -1.1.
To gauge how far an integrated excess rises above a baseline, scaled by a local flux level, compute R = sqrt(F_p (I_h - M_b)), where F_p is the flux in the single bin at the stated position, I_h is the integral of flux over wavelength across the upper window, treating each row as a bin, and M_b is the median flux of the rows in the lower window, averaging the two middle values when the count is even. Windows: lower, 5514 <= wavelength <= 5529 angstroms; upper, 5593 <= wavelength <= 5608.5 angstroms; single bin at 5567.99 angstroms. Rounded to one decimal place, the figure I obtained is 75.6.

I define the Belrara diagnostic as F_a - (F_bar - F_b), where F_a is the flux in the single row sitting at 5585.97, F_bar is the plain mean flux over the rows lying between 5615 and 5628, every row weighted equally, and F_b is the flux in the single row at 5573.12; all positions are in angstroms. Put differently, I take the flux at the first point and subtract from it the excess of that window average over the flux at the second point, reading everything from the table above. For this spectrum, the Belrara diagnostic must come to 20.7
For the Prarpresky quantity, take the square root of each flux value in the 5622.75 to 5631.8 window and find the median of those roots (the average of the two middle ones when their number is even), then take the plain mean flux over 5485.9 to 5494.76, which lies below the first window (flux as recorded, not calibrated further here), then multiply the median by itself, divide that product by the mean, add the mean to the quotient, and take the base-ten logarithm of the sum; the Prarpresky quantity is 1.37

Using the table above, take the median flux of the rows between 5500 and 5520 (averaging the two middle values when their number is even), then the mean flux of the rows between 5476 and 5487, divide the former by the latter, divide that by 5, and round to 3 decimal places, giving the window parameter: 0.210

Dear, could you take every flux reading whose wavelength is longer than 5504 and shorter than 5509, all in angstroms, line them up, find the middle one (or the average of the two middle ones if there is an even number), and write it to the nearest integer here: 24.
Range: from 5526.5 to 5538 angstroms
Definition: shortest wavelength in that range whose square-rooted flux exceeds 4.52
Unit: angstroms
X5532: 5527.11 angstroms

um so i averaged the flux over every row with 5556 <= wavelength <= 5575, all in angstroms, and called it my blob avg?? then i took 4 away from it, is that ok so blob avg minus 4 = 15.1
